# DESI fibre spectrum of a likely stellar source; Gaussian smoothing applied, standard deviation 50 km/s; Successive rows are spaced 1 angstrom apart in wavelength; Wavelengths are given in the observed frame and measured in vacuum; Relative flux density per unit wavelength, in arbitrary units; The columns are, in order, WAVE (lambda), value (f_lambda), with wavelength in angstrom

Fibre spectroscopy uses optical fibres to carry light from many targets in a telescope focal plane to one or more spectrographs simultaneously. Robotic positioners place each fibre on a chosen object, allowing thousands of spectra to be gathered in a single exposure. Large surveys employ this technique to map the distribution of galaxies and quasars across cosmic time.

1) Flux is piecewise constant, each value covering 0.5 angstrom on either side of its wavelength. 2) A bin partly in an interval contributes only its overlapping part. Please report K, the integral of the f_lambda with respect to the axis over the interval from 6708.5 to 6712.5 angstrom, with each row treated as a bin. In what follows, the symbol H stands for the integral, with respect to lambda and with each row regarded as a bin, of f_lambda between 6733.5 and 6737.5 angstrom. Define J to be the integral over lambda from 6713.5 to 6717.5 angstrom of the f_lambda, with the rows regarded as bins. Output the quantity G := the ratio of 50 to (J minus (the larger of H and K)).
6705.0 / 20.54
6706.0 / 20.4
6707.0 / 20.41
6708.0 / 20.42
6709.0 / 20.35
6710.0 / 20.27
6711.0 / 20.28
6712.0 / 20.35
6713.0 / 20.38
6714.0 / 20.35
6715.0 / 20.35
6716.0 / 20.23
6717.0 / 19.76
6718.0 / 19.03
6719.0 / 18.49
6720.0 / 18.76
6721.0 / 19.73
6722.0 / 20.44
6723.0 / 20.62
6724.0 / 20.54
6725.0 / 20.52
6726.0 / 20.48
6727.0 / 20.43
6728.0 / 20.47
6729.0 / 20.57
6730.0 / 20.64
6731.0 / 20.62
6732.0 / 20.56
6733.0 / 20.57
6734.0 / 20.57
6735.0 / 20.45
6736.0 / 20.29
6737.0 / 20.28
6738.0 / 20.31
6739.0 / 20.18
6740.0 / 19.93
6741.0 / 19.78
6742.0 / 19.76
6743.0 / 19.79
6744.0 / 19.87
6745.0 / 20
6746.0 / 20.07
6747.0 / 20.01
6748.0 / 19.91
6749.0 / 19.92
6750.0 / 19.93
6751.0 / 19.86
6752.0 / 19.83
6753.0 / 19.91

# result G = -56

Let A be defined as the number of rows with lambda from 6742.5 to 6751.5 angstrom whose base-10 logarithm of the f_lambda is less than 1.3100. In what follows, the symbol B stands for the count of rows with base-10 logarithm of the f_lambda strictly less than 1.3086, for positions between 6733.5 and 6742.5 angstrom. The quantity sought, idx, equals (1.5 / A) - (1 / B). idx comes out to 0.02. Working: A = 9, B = 7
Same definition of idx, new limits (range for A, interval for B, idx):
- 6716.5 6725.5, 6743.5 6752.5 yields 0.19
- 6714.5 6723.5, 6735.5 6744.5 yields 0.10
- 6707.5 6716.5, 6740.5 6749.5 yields 0.08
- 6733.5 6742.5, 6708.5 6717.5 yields 0.09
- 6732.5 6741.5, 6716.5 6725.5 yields 0.05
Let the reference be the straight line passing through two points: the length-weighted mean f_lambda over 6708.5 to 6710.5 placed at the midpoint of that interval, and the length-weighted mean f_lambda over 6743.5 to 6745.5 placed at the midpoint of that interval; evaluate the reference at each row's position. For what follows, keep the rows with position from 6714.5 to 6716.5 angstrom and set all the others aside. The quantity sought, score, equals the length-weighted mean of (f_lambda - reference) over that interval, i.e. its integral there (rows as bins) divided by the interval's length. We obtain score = 0.04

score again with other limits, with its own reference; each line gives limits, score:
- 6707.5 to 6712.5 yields 0.03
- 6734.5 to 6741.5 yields 0.17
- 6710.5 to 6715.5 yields 0.07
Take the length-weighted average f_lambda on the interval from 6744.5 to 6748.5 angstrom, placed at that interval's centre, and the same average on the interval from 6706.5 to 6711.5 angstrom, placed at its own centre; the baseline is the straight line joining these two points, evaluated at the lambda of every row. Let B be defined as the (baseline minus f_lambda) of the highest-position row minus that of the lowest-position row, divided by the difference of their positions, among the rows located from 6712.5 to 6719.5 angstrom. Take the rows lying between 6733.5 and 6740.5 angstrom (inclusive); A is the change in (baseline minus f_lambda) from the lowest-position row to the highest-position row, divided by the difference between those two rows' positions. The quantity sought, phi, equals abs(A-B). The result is 0.21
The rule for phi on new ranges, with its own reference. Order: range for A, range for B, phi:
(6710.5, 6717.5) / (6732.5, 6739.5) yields 0.02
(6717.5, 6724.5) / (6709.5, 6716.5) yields 0.26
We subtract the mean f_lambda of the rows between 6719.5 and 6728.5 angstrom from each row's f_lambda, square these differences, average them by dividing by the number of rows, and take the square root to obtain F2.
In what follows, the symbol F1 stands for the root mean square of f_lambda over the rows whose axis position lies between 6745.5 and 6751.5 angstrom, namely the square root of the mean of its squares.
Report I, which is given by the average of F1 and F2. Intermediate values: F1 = 20.0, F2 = 0.57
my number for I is 10.3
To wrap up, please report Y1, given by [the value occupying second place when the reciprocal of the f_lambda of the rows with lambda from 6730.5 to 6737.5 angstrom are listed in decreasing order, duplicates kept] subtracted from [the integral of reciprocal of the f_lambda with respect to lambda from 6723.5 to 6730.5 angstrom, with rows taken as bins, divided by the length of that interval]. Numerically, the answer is -0.0006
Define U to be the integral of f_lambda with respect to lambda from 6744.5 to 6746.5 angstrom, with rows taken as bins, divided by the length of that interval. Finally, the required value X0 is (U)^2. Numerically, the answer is 401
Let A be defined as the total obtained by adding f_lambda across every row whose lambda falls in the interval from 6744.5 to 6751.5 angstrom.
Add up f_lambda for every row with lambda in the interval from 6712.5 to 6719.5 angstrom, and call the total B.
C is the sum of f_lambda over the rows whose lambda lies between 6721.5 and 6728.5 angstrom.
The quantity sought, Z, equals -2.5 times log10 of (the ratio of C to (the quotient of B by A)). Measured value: -5.40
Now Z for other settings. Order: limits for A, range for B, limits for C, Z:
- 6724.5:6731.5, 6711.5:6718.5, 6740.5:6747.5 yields -5.38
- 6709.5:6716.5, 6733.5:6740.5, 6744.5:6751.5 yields -5.36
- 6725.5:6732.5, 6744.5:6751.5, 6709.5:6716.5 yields -5.41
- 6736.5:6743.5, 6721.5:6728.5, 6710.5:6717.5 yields -5.35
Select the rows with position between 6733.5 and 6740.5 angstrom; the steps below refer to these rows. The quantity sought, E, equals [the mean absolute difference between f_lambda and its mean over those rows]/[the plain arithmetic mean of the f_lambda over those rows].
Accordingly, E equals 0.007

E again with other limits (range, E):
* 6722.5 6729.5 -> 0.002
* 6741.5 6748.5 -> 0.005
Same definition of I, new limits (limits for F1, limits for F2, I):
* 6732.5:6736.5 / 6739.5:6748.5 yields 10.3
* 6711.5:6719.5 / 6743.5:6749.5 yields 10.0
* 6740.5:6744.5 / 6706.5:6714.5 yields 9.9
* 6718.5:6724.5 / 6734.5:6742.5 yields 10.0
